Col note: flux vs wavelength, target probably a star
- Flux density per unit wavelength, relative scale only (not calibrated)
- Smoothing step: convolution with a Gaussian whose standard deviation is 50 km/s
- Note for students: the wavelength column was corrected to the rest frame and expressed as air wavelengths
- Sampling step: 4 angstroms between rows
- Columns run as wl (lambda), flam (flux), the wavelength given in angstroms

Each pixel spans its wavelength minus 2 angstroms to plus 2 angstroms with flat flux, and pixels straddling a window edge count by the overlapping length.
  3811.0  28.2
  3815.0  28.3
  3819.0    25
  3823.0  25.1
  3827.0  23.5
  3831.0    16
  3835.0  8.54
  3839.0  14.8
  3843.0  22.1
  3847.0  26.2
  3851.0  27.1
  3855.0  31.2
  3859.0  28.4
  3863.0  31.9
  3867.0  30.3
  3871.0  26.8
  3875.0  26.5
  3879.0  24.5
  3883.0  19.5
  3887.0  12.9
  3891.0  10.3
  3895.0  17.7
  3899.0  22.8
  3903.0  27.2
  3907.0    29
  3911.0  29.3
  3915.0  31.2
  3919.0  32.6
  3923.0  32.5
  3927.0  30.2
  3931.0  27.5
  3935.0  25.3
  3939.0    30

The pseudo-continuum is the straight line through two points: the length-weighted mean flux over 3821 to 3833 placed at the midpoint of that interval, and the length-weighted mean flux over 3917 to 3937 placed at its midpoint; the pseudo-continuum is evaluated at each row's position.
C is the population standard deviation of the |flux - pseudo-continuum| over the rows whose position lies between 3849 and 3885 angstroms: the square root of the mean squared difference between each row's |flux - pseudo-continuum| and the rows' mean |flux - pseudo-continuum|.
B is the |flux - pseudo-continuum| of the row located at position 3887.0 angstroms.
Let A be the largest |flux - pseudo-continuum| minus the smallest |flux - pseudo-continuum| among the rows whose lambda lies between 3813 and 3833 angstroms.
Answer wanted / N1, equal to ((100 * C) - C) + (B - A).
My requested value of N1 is 248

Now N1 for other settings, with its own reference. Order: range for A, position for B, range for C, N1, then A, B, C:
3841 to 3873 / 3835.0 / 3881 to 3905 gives 537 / 6.7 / 14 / 5.4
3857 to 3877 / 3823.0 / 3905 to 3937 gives 138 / 6.4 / 4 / 1.4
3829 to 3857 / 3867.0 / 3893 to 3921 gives 276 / 12.9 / 6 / 2.9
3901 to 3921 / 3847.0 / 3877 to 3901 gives 511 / 3.1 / 3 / 5.2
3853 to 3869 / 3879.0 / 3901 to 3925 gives 118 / 3.2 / 1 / 1.2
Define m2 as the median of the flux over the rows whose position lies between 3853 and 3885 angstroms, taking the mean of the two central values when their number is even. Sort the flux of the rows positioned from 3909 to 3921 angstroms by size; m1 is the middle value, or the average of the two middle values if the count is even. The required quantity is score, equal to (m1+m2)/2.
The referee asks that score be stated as 29.4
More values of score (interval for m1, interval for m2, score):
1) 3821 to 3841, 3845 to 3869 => 22.7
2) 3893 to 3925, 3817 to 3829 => 27.1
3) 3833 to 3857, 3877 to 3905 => 21.8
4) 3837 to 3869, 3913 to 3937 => 29.2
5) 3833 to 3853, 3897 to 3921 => 25.6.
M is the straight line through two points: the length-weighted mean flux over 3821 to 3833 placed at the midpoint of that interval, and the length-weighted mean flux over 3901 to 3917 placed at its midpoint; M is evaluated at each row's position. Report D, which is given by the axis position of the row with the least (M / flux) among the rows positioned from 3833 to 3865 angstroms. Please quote 3855.0 angstroms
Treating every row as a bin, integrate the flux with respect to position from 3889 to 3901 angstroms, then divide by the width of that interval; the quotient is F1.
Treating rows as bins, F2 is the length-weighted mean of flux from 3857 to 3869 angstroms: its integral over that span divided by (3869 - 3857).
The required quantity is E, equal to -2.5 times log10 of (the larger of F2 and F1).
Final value -3.700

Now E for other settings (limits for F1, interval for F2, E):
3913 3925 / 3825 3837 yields -3.766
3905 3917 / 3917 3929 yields -3.755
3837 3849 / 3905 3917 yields -3.687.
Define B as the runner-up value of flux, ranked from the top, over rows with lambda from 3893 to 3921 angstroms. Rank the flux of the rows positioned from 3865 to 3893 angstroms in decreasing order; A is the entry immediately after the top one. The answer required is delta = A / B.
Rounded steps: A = 26.8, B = 31.2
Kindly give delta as 0.86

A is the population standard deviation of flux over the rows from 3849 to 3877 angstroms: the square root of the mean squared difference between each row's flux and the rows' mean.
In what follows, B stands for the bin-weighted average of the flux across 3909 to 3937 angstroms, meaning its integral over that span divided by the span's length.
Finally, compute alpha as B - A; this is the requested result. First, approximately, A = 2.1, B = 29.8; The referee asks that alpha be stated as 28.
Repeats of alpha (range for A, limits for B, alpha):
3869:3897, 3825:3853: 14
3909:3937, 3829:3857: 18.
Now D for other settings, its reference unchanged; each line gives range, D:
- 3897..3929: 3919.0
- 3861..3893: 3863.0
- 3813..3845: 3815.0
